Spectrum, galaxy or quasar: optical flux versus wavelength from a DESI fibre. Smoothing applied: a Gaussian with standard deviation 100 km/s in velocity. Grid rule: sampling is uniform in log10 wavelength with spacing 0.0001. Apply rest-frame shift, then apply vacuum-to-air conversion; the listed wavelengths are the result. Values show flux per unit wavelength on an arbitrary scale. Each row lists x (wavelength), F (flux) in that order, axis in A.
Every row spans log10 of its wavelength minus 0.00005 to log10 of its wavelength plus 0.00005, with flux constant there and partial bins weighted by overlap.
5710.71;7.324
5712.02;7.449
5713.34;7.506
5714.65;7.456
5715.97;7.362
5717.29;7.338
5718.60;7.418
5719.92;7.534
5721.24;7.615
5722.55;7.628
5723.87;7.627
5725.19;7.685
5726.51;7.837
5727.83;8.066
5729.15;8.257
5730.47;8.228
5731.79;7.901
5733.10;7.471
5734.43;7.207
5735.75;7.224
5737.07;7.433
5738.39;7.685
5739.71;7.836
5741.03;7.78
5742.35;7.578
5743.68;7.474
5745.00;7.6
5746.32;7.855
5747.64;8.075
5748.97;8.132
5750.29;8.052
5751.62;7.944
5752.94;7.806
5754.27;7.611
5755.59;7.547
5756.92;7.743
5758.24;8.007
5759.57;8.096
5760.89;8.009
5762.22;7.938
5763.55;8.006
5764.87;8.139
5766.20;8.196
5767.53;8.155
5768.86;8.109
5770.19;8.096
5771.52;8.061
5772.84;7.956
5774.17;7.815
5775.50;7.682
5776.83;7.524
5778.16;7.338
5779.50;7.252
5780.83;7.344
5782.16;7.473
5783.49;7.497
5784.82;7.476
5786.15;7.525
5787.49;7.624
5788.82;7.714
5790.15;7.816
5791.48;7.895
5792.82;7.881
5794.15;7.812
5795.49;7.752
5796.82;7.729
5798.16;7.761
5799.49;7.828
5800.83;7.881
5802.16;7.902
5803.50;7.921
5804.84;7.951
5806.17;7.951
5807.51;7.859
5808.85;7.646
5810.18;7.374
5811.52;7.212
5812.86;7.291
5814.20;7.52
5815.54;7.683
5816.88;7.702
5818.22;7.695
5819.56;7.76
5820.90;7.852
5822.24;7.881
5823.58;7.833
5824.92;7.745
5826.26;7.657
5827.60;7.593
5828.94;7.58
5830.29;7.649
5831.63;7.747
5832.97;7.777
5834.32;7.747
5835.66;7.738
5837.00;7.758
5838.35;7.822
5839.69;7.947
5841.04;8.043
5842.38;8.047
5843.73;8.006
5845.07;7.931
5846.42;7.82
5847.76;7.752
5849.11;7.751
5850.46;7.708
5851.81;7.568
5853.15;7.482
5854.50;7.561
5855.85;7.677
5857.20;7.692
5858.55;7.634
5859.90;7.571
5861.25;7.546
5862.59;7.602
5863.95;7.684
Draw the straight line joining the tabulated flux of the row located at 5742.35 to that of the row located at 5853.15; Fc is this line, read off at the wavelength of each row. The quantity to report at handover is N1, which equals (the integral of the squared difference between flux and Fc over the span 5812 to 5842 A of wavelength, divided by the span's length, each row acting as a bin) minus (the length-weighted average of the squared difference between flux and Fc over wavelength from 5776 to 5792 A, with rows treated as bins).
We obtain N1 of 0.04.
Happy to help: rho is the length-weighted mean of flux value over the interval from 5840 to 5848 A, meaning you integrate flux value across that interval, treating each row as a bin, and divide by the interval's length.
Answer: 7.95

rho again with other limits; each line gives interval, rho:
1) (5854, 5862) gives 7.62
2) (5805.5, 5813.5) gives 7.56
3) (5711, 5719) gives 7.42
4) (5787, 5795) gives 7.79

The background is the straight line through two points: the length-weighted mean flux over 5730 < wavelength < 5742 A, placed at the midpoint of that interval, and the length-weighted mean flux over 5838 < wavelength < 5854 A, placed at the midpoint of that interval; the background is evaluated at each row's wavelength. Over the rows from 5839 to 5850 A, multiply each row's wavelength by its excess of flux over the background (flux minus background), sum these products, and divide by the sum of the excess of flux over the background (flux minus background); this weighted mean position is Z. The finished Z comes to 5841.0 A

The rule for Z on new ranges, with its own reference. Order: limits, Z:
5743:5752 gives 5749.8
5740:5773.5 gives 5761.3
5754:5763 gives 5760.6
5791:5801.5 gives 5795.4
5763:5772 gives 5767.5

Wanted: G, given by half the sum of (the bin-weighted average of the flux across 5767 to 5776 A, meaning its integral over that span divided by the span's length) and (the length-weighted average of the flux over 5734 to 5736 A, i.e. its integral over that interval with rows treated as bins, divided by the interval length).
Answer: 7.60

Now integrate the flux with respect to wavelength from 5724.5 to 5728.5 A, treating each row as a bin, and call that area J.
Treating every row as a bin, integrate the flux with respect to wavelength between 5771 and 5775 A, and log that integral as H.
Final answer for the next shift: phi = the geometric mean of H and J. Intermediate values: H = 31.8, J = 31.4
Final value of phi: 31.6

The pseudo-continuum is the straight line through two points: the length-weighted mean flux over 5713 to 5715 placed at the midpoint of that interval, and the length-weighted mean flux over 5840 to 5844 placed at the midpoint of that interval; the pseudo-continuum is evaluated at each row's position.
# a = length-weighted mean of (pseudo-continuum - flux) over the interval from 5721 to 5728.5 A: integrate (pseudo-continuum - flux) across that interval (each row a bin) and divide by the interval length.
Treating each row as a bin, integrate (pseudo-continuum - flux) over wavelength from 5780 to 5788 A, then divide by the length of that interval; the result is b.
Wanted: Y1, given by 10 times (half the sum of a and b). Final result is 0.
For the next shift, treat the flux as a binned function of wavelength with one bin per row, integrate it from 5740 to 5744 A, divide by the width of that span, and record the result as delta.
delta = 7.64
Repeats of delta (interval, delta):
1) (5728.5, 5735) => 7.82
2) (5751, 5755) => 7.79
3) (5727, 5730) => 8.14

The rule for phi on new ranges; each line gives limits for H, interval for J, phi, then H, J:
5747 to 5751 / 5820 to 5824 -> 31.8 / 32.3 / 31.4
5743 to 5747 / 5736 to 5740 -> 30.5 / 30.6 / 30.4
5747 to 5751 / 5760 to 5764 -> 32.1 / 32.3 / 32.0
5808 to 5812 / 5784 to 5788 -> 30.0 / 29.8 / 30.1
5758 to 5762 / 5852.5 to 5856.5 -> 31.2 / 32.1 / 30.3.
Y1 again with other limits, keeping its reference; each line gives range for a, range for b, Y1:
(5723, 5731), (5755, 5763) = -3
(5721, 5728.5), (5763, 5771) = -3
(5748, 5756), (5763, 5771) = -3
